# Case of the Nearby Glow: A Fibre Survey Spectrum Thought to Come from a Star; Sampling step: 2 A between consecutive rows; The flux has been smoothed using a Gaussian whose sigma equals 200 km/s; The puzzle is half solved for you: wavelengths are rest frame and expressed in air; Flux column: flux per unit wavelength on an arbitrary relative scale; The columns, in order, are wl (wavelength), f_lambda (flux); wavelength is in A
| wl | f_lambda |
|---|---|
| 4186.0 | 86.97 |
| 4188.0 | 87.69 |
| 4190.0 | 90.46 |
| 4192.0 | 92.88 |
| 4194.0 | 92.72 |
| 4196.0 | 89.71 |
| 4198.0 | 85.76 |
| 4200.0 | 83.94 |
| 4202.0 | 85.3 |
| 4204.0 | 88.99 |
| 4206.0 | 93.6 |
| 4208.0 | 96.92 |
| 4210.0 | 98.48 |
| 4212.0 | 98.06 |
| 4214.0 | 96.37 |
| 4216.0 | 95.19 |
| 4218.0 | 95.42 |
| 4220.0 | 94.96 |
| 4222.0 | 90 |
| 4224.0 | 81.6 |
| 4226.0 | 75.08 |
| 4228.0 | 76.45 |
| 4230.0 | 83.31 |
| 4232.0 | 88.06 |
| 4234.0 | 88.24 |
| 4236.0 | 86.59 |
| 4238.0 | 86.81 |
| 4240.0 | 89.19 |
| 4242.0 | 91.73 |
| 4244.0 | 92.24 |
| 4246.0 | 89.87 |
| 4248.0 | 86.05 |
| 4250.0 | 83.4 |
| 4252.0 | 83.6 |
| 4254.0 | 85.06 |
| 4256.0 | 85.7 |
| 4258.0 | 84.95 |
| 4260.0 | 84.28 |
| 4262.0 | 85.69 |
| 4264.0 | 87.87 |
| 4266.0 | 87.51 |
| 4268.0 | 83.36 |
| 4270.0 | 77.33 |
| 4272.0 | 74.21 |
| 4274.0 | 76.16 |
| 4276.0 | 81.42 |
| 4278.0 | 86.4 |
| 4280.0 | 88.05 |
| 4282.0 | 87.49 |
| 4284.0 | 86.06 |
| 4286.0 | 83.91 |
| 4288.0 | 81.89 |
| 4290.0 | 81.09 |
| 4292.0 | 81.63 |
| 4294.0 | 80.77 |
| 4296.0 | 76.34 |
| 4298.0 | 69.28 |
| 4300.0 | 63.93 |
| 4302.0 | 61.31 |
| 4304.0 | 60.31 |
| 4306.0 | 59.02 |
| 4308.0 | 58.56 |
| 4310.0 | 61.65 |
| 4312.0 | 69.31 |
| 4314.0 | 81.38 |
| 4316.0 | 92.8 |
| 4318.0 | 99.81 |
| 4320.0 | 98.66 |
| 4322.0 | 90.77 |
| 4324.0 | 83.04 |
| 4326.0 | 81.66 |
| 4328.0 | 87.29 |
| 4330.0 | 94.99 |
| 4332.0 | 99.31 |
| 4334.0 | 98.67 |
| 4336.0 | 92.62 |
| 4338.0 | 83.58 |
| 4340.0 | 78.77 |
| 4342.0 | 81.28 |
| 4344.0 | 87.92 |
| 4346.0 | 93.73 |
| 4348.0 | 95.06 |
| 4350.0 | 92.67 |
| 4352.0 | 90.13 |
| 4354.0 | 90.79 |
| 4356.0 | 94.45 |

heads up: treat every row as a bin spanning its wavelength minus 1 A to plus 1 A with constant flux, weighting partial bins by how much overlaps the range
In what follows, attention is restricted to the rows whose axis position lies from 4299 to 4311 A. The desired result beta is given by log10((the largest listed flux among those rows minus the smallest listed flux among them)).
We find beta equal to 0.73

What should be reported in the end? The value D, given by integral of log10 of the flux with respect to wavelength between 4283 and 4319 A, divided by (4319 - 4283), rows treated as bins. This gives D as 1.87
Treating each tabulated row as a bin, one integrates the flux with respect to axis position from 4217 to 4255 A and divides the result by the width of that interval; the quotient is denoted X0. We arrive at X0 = 87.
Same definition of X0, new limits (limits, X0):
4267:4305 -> 78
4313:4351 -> 90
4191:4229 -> 90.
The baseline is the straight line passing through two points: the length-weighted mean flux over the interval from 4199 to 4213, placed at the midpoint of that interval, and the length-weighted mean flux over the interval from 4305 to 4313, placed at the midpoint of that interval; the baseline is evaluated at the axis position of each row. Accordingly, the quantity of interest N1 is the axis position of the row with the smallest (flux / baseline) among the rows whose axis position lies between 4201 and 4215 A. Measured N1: 4202.0 A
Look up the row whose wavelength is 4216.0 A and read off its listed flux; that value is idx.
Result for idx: 95.19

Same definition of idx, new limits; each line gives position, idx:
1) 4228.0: 76.45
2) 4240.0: 89.19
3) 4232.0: 88.06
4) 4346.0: 93.73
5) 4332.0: 99.31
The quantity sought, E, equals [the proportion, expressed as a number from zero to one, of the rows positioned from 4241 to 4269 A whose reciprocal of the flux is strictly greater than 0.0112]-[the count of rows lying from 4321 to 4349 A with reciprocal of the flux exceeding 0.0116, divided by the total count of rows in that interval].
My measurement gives 0.4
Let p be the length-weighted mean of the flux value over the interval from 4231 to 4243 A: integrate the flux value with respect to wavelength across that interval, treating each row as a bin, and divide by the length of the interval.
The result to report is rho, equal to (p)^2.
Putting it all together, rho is 7821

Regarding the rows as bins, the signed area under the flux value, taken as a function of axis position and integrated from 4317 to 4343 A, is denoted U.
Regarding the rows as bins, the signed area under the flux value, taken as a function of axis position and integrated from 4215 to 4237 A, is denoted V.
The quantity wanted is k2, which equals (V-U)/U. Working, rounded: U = 2341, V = 1910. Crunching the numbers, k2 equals -0.2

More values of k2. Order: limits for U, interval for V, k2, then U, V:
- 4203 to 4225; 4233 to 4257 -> 0.0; 2059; 2097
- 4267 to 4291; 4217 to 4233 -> -0.3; 1975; 1370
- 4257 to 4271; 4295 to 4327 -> 1.0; 1182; 2416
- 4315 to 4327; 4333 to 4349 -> 0.3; 1093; 1423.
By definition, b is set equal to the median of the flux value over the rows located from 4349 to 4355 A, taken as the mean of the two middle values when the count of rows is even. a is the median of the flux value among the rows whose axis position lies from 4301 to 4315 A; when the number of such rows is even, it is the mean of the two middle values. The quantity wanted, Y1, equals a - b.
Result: -29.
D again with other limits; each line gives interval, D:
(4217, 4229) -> 1.93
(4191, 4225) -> 1.96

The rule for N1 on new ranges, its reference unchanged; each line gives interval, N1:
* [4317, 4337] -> 4326.0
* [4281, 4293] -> 4290.0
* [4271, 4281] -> 4272.0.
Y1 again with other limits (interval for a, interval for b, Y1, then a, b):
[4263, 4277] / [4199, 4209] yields -8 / 81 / 89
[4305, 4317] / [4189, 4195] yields -27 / 65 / 93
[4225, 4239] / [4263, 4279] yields 4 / 87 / 82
